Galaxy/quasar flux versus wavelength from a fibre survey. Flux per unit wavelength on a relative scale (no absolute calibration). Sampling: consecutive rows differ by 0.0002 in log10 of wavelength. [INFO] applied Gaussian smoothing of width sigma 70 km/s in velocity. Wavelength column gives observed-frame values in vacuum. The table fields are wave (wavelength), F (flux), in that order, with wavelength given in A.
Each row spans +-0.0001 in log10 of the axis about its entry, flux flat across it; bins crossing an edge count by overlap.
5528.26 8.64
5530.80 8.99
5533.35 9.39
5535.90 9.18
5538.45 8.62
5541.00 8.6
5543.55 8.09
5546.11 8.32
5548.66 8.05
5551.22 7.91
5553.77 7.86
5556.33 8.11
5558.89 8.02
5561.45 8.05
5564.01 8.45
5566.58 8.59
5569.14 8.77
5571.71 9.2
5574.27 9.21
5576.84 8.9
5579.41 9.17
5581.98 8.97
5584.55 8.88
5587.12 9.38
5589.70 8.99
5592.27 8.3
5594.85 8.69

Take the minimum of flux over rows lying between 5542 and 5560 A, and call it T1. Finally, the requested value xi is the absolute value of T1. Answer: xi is 7.9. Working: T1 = 7.86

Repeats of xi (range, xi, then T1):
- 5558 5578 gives 8.0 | 8.02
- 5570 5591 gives 8.9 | 8.88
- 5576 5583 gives 8.9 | 8.9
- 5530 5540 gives 8.6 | 8.62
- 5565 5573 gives 8.6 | 8.59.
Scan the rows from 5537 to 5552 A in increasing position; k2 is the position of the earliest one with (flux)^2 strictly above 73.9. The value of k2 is 5538.45 A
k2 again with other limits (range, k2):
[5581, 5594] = 5581.98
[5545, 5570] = 5569.14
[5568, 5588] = 5569.14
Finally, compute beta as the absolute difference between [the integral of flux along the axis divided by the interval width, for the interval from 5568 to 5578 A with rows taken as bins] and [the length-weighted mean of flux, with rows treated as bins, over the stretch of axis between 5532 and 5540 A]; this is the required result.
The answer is 0.0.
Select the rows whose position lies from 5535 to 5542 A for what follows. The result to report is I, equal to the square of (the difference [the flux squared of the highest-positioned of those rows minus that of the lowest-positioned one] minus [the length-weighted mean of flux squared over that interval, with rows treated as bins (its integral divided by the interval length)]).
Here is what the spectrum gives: 7676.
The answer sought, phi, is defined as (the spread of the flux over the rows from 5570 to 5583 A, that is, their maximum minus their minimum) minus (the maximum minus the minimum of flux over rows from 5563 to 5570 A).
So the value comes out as -0.01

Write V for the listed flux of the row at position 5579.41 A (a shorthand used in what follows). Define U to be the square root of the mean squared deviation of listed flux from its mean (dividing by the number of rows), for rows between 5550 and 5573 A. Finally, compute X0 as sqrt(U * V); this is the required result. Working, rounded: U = 0.43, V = 9.17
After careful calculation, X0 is 2.0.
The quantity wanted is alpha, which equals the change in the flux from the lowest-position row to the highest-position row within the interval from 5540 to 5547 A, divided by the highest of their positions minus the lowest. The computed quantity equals -0.05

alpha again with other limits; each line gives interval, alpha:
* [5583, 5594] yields -0.08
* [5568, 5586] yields 0.01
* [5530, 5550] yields -0.05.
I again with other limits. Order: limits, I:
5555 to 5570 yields 3377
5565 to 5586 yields 5657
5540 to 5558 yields 5513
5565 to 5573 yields 4534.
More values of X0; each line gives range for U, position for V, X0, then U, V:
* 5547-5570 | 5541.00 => 1.6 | 0.30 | 8.6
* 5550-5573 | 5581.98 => 2.0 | 0.43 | 8.97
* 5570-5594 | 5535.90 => 1.6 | 0.29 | 9.18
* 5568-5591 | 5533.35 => 1.3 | 0.19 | 9.39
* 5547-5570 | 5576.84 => 1.6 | 0.30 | 8.9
